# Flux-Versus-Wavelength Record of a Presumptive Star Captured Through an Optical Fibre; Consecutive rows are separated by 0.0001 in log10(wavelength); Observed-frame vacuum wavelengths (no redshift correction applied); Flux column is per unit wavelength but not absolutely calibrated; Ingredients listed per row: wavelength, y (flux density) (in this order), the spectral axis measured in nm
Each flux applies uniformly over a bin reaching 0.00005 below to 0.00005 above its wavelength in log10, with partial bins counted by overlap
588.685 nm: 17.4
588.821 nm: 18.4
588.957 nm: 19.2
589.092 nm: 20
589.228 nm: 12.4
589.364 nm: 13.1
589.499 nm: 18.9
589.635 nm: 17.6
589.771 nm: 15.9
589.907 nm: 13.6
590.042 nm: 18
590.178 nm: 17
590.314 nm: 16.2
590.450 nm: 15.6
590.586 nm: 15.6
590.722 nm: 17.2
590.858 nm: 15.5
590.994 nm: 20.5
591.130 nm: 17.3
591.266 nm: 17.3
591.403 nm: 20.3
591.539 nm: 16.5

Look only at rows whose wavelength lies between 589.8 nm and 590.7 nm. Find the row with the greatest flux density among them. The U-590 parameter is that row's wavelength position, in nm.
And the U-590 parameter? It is 590.042 nm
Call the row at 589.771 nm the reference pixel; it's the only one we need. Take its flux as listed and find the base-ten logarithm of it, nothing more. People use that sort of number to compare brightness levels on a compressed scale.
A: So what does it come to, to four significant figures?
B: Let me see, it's 1.201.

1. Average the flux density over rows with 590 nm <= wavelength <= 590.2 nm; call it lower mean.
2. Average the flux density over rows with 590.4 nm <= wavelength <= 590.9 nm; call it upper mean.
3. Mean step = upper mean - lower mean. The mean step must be -1.5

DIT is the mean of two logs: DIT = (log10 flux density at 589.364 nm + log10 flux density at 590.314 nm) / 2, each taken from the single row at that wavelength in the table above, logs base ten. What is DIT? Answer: 1.16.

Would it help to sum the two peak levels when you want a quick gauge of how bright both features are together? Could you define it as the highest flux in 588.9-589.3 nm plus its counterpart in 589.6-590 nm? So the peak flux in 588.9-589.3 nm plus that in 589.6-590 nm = 37.6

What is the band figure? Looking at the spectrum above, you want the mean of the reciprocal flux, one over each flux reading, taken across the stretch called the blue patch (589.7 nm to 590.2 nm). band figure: 0.063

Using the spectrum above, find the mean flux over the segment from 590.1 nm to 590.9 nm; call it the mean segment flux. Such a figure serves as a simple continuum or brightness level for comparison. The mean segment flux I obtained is 16.2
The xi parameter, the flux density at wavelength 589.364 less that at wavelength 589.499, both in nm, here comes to -6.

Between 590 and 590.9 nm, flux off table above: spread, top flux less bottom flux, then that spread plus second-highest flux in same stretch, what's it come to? 19.7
